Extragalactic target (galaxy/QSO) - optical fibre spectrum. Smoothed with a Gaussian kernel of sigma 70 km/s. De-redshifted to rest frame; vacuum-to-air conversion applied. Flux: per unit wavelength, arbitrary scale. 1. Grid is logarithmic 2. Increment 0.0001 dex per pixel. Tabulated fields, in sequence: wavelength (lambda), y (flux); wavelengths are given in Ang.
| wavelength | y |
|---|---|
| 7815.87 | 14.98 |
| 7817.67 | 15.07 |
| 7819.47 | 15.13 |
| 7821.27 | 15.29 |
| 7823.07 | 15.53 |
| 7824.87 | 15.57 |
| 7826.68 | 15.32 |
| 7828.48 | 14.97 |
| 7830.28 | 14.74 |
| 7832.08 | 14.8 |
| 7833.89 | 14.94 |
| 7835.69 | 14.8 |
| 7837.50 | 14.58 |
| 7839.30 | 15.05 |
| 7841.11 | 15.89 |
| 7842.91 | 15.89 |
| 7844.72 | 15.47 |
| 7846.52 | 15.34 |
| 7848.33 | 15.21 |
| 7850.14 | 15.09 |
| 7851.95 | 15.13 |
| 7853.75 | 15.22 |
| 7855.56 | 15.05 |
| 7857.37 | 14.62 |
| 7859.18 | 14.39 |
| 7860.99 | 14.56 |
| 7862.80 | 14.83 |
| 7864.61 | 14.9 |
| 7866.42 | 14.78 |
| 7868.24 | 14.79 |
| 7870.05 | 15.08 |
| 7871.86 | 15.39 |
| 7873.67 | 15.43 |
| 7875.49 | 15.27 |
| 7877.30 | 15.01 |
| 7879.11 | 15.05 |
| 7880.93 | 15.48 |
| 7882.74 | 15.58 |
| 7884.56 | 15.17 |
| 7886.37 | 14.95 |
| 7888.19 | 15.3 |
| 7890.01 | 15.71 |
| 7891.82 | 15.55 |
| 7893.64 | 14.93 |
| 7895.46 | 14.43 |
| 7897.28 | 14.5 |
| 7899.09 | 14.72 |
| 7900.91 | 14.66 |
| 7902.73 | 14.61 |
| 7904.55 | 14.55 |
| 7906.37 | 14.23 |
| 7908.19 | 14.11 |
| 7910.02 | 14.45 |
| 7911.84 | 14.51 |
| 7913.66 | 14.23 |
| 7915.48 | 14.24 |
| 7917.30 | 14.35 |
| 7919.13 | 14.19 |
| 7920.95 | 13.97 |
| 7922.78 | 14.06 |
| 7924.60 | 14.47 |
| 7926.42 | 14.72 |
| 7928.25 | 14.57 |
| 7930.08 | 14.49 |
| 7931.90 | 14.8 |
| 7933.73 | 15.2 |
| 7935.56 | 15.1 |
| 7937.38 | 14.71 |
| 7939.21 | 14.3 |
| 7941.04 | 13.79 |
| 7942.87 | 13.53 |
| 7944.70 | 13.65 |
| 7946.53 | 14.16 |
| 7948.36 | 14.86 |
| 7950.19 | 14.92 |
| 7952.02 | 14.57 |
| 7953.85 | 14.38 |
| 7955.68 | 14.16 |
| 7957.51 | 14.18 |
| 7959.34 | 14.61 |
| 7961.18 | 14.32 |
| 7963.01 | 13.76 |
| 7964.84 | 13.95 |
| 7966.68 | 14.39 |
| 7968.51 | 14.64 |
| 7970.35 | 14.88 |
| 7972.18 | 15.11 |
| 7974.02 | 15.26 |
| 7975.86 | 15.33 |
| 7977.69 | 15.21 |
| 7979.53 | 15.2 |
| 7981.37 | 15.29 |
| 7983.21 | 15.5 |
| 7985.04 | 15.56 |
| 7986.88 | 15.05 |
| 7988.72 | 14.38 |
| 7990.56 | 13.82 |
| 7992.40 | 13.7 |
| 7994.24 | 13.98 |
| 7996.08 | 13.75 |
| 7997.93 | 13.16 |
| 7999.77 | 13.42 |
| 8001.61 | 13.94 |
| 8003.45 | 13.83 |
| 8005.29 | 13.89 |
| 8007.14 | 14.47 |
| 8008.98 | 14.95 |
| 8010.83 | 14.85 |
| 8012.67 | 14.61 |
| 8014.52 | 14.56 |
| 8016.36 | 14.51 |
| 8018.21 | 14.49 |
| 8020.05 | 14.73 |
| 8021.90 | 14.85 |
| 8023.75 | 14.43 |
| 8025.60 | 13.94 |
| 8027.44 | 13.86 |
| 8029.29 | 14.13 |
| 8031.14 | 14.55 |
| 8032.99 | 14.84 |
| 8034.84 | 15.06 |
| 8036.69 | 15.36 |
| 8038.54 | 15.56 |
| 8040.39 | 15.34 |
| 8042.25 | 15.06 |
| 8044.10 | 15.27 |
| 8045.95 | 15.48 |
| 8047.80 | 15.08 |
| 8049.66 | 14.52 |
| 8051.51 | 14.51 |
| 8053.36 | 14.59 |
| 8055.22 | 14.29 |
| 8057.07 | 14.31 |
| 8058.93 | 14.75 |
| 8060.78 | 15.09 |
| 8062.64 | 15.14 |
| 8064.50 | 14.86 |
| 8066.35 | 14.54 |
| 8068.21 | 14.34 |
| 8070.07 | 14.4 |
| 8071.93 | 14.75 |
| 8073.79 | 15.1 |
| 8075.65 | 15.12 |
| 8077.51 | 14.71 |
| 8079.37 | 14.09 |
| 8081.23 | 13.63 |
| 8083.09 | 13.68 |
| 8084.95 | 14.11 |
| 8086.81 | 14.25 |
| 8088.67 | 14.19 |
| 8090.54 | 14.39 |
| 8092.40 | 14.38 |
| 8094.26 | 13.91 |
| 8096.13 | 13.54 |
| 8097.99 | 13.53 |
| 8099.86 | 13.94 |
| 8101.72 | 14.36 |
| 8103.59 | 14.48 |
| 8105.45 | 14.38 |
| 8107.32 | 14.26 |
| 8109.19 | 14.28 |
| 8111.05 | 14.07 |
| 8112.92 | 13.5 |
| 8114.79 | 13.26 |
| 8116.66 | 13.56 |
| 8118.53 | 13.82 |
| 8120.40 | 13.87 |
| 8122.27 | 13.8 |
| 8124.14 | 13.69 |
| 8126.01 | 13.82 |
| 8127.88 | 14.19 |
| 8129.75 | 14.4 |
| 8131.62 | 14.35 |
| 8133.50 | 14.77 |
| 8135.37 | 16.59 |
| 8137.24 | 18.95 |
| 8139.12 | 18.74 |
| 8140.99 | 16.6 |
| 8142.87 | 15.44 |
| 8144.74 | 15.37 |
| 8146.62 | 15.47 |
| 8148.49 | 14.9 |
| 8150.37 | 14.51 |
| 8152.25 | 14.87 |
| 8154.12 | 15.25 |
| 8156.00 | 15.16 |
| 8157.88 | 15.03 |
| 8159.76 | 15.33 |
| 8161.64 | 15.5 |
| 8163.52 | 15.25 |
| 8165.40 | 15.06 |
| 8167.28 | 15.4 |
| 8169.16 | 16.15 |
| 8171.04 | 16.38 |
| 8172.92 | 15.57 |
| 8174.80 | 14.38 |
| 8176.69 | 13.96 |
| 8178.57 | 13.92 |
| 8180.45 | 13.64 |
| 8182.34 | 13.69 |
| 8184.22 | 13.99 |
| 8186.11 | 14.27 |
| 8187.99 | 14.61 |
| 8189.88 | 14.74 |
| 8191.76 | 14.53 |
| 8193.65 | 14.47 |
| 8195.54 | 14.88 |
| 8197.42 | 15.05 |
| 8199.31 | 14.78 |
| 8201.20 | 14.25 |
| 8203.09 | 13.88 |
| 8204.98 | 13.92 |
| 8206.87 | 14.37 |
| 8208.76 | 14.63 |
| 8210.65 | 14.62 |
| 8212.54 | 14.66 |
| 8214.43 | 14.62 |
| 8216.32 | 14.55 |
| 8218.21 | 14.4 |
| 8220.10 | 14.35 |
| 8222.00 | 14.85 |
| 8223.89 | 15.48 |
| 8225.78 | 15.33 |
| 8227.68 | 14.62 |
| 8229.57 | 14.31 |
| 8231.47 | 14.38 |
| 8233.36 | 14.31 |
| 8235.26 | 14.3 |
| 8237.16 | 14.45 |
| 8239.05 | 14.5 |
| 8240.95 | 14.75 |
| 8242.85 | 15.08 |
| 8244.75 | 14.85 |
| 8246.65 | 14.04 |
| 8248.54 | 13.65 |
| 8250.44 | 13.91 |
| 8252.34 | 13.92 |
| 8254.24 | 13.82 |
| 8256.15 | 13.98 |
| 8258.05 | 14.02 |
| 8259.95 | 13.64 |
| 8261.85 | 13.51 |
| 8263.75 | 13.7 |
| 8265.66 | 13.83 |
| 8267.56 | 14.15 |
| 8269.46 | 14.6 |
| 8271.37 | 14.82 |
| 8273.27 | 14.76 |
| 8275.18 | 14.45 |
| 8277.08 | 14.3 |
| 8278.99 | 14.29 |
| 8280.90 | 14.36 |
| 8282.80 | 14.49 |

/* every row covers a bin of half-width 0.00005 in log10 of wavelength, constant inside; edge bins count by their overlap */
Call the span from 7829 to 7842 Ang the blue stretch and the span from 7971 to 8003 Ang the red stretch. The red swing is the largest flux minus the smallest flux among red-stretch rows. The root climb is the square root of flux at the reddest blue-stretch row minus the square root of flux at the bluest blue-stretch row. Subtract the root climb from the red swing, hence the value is 2.3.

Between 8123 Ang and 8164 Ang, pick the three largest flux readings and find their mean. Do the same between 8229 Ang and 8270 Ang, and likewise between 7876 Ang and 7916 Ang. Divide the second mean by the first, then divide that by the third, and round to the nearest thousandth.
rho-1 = 0.053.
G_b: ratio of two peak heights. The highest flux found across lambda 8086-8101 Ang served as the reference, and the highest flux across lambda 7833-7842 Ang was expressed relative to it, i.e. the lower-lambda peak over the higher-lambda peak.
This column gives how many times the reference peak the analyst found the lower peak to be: 1.10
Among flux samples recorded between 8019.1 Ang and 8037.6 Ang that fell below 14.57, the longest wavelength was 8031.14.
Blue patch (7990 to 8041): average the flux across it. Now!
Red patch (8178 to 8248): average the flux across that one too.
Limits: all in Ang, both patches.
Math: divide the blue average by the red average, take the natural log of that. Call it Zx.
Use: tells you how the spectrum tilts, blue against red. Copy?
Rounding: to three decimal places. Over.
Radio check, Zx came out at -0.008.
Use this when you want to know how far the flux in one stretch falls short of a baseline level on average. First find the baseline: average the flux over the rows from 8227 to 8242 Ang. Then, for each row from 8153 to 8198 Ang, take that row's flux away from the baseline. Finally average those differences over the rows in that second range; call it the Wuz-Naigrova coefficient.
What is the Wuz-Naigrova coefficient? -0.39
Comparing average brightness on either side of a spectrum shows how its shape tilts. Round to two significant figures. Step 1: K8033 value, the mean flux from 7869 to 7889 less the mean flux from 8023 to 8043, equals 0.51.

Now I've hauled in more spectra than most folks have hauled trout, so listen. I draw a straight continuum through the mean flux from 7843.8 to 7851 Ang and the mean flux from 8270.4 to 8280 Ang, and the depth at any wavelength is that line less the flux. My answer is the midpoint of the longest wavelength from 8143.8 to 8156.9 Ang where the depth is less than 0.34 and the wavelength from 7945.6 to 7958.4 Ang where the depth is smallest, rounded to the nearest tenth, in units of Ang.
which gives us 8053.1 Ang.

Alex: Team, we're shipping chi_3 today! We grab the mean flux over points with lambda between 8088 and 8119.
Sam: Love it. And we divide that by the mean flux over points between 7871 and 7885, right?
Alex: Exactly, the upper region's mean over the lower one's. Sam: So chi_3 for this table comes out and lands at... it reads 0.91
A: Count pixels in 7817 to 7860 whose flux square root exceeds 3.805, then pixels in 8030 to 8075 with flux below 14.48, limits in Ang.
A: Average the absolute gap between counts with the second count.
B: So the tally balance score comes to 11.5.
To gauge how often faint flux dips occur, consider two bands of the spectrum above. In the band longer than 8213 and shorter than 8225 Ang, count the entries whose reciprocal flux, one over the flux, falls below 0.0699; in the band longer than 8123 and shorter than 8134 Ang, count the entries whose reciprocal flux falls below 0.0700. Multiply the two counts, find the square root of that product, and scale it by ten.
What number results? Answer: 42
